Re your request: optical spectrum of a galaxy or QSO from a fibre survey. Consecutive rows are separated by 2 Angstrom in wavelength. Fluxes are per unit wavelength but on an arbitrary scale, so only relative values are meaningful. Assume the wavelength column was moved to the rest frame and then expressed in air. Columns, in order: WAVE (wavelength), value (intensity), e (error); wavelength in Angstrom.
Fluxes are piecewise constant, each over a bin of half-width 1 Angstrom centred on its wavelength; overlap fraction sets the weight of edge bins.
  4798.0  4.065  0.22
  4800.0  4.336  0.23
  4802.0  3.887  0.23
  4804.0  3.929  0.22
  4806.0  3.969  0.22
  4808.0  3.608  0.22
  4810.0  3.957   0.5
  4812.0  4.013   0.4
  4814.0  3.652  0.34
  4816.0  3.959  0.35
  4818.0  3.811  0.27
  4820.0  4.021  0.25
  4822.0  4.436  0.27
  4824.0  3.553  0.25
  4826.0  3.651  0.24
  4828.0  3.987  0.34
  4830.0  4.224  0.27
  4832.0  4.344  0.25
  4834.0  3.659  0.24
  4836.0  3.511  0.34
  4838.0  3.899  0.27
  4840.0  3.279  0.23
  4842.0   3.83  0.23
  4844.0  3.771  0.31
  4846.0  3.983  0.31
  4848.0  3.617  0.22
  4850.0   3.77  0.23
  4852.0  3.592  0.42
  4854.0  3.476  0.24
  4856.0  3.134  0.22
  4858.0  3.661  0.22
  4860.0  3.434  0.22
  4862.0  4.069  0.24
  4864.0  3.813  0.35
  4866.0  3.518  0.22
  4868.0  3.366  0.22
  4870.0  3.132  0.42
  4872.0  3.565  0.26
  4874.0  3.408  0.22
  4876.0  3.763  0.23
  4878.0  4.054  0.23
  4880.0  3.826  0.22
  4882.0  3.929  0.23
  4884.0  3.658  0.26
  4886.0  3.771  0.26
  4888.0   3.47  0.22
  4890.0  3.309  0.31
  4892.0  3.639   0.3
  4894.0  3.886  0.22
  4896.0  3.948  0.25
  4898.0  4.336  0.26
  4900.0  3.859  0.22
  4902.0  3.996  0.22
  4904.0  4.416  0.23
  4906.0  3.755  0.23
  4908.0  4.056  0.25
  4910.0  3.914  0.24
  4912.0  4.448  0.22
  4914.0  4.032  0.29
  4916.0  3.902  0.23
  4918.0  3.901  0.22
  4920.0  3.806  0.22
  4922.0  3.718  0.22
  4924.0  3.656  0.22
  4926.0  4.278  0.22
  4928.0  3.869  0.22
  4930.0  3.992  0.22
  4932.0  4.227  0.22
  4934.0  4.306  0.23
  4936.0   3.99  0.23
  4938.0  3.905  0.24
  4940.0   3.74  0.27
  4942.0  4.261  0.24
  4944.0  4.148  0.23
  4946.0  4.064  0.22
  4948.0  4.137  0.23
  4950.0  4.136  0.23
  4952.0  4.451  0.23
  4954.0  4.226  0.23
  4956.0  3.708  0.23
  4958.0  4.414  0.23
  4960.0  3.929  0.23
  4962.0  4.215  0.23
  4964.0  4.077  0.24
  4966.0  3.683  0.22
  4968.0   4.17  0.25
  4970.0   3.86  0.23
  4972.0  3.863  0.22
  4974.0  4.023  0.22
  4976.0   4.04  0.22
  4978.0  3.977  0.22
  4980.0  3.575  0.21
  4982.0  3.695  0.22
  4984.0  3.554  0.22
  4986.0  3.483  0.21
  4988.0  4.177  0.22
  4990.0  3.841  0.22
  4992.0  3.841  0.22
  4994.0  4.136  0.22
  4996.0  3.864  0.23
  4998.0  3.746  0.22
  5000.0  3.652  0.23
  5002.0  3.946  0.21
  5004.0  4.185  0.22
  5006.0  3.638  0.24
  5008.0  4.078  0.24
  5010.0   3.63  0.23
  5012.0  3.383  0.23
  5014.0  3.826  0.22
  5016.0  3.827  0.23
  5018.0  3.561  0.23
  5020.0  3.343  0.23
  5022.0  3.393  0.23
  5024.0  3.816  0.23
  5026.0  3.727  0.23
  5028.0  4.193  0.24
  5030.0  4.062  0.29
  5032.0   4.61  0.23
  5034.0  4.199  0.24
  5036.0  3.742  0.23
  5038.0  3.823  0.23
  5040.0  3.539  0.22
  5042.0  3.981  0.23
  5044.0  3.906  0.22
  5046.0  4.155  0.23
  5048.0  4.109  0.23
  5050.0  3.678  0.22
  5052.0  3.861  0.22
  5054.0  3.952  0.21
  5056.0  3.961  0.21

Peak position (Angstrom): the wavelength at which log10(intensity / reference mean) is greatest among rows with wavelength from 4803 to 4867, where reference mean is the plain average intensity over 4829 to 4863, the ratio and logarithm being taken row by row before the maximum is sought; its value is 4822.0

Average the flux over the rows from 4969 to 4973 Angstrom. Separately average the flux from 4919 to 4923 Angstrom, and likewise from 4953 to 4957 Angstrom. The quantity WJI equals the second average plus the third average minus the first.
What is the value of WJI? 3.87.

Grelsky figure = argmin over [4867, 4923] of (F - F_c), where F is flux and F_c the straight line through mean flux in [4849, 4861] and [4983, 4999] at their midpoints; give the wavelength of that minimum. 4870.0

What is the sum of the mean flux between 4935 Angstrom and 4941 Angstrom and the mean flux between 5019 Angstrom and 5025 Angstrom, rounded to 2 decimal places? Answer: 7.40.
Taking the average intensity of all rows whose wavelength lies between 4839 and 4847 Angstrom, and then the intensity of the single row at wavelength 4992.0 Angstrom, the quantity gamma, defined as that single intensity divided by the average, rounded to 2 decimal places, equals 1.03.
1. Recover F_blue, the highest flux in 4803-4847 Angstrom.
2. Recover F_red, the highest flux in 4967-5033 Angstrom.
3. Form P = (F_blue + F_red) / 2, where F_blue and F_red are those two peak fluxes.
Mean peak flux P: 4.52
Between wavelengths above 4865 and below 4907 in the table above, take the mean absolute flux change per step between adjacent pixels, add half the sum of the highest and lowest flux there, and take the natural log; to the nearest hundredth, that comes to 1.40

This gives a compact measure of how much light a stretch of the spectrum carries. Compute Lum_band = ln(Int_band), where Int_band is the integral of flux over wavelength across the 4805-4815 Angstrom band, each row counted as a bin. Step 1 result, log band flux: 3.65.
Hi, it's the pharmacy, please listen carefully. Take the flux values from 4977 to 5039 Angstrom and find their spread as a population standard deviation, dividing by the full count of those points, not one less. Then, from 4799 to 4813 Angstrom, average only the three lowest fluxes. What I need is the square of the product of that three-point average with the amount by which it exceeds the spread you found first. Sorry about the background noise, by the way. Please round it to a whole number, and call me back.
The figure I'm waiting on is 180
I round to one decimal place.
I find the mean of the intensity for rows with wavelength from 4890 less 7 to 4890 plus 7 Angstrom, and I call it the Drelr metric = 3.7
